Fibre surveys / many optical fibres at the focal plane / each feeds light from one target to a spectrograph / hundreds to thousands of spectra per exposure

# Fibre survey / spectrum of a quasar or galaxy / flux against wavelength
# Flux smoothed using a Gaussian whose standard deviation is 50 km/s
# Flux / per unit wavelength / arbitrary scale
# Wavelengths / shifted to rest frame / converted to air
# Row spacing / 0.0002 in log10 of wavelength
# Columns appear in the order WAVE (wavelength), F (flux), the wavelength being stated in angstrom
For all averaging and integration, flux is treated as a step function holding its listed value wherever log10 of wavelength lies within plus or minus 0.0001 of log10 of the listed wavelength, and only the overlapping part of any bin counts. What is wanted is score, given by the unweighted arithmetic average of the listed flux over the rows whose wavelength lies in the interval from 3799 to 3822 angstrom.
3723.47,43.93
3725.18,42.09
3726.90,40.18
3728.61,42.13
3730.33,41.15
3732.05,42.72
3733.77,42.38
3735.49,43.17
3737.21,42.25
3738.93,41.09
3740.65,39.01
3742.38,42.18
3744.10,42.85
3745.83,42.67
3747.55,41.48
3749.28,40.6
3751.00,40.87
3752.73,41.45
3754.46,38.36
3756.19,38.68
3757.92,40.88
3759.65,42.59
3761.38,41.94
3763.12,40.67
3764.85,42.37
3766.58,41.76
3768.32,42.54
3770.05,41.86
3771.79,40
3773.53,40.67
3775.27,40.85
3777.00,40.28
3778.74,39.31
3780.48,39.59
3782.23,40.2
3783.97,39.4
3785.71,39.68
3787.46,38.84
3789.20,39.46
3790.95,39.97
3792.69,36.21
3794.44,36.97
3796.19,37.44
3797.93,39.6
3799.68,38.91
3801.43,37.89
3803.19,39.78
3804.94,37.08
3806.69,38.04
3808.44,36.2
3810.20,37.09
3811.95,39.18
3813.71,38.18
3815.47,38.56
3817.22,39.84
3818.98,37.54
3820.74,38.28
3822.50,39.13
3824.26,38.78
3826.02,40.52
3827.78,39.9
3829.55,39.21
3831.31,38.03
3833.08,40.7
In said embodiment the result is 38.2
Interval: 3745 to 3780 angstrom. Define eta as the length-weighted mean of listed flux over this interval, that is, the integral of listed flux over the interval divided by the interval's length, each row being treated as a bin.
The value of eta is 41.0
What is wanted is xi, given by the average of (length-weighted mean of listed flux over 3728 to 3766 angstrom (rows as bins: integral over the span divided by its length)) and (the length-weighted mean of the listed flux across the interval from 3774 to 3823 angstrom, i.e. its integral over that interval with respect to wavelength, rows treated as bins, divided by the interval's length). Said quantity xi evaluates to 40.07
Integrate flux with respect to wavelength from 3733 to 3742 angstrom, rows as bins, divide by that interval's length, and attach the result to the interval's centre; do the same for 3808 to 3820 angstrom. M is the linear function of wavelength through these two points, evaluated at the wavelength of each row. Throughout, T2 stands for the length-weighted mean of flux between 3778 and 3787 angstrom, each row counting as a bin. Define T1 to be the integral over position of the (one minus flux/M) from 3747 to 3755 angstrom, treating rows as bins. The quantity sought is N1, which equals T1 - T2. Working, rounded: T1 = 0.074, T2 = 39.6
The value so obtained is -39.5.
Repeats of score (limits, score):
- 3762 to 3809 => 39.5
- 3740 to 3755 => 41.1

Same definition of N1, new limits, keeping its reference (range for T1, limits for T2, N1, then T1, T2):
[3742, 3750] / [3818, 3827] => -39.0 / -0.147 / 38.9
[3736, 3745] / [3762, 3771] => -41.8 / -0.020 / 41.8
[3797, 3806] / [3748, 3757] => -40.0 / 0.018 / 40.1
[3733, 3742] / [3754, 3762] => -40.6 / -0.002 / 40.6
